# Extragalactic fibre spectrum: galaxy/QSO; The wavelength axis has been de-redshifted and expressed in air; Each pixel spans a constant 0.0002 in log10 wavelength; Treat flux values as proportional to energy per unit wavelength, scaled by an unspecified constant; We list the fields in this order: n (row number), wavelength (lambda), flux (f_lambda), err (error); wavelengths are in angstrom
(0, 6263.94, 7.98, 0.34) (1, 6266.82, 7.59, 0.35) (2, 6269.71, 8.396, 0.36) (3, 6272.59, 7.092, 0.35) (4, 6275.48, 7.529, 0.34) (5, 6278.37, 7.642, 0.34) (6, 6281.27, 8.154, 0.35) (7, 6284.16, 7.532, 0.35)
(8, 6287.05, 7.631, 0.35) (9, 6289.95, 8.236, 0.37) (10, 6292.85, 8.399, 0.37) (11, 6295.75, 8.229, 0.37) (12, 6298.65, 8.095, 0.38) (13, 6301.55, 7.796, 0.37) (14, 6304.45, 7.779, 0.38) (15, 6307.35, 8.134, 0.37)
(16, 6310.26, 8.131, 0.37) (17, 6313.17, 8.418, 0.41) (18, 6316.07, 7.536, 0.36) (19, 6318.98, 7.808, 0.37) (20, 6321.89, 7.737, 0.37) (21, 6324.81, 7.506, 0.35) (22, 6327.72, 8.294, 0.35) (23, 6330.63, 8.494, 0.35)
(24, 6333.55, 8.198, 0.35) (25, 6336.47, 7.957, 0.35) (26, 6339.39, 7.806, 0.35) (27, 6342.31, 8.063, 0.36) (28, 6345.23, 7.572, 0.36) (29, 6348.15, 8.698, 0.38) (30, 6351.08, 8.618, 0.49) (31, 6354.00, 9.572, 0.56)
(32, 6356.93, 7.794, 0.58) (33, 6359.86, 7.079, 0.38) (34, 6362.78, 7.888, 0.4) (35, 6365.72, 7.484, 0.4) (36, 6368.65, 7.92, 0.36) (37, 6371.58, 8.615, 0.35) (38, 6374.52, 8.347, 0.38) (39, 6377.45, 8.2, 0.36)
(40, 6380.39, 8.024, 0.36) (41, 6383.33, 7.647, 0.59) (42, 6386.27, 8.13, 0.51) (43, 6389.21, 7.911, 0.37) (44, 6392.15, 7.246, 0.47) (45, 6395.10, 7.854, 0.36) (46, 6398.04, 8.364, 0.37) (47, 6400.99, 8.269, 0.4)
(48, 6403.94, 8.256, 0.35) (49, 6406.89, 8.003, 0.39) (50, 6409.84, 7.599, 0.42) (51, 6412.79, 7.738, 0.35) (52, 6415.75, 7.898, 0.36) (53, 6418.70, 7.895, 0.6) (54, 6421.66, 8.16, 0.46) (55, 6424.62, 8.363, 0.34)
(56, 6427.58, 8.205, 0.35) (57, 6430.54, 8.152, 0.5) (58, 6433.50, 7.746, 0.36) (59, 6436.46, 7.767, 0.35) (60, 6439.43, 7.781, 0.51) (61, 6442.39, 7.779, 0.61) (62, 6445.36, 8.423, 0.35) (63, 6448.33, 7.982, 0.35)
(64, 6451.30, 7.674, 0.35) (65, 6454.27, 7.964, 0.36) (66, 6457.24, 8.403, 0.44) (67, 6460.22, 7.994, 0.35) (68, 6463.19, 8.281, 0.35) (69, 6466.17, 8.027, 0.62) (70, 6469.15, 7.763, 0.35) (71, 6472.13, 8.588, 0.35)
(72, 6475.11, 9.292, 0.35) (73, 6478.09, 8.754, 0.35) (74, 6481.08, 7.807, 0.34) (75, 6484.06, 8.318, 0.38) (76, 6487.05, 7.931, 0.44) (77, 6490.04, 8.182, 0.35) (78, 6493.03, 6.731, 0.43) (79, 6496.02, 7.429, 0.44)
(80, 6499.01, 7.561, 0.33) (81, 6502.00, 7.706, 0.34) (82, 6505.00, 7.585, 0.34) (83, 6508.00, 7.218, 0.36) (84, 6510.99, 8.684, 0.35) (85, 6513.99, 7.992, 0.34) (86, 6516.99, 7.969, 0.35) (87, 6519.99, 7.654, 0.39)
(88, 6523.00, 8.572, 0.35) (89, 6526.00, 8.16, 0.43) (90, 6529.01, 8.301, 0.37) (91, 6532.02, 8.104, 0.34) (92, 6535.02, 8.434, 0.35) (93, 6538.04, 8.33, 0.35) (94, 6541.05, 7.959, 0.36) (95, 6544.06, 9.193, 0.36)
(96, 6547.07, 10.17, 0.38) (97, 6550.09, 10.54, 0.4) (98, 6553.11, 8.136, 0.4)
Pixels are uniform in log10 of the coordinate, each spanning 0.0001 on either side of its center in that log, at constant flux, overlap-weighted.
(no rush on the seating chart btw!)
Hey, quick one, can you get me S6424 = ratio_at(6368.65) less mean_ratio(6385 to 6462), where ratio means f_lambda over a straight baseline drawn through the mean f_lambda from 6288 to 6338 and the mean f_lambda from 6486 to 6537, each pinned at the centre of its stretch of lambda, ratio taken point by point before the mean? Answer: -0.01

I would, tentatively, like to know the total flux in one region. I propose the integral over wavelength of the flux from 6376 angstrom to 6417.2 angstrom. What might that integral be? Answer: 327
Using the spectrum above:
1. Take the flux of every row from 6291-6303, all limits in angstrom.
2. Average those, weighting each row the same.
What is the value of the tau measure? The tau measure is 8.13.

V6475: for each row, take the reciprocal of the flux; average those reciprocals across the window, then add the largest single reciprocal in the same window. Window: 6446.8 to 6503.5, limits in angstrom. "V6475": 0.274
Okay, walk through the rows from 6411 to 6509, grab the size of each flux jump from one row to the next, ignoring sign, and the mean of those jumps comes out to 0.37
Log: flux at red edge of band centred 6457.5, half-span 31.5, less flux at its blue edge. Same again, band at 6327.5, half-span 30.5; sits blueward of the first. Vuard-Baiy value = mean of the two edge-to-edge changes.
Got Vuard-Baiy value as -0.29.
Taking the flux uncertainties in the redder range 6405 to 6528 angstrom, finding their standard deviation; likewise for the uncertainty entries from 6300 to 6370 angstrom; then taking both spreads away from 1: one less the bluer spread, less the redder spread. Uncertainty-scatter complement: 0.86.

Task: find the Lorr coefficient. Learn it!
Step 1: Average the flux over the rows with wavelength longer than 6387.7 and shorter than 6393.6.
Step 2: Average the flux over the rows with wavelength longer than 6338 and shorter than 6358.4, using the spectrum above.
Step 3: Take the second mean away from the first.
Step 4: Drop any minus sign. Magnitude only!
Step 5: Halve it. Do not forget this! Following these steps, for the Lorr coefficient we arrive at 0.36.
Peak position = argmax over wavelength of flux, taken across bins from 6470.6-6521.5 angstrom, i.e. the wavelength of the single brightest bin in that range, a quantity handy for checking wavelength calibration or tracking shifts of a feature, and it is 6475.11 angstrom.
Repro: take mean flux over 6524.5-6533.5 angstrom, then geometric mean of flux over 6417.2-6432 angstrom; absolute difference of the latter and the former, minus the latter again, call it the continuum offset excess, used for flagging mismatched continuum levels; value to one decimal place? -8.1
